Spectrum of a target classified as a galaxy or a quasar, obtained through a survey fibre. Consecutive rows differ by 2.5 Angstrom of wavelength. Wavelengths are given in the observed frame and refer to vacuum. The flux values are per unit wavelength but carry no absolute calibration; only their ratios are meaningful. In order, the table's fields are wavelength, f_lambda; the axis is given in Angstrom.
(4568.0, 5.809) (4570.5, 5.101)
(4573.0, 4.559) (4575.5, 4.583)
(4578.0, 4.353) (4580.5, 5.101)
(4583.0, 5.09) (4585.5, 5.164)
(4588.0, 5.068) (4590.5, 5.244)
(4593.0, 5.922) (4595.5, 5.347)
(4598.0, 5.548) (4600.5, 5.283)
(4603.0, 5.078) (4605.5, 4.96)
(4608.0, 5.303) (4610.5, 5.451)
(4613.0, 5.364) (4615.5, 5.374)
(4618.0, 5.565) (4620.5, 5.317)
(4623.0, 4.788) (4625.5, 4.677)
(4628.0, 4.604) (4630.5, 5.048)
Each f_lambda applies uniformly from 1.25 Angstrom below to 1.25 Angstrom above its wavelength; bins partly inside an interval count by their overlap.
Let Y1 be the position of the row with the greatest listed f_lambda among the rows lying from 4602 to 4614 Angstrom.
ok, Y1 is 4610.5 Angstrom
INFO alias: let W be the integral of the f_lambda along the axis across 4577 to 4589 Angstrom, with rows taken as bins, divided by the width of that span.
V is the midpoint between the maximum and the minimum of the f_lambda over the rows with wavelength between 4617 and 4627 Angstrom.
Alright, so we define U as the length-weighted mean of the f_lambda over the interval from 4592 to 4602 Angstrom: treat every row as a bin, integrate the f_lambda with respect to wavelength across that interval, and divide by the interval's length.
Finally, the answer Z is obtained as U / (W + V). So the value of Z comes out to 0.546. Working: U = 5.50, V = 5.12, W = 4.97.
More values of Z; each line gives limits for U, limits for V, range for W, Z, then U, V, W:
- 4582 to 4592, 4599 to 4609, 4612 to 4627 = 0.501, 5.16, 5.13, 5.17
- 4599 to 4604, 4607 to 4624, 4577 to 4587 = 0.514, 5.20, 5.18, 4.94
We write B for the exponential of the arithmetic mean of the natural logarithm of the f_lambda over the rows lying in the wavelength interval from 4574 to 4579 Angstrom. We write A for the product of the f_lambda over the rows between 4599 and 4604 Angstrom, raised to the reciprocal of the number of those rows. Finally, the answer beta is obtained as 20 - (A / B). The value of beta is 18.8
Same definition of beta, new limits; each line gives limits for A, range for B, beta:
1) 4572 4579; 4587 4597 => 19.2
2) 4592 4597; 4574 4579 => 18.7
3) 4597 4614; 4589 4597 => 19.0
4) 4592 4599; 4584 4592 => 18.9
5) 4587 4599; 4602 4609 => 18.9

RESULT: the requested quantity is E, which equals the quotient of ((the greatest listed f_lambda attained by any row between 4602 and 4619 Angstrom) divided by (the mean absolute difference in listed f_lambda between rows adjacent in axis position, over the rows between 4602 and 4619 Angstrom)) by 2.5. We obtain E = 14.9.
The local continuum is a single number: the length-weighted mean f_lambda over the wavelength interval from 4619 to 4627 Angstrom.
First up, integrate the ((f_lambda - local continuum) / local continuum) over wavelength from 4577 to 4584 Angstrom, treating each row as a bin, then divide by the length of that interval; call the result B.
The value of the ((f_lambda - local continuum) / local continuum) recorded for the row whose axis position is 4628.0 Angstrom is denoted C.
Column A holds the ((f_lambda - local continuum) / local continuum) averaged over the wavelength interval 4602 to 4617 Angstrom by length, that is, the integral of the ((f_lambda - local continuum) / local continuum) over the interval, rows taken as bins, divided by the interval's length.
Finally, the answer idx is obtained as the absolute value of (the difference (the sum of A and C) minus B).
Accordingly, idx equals 0.015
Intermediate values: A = 0.066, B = -0.016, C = -0.07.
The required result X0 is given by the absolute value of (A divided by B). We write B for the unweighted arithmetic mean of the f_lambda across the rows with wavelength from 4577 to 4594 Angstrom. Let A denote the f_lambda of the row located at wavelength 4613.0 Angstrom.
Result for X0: 1.04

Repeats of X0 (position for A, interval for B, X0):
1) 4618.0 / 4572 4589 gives 1.15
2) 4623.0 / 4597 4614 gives 0.91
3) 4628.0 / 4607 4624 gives 0.87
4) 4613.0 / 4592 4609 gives 1.00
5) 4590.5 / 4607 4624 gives 0.99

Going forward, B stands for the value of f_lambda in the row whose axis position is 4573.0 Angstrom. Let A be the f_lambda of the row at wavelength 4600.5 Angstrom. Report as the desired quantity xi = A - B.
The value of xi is 0.7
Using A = 5.283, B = 4.559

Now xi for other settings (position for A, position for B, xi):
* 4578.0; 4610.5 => -1.1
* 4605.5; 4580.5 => -0.1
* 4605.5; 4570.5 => -0.1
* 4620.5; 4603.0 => 0.2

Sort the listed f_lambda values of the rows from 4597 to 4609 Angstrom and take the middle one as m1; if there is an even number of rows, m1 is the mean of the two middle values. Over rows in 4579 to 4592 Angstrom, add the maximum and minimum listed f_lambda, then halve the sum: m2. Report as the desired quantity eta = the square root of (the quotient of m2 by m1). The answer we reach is 0.99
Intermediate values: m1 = 5.28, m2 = 5.16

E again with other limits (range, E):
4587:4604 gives 6.8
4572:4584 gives 8.1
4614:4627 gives 8.3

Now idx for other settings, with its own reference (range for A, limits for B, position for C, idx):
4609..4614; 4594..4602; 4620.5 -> 0.078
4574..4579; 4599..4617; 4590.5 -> 0.098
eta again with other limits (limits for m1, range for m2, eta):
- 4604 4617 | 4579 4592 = 0.98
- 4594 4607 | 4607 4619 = 1.01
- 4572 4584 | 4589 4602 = 1.10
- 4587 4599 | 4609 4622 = 1.01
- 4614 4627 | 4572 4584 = 0.94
